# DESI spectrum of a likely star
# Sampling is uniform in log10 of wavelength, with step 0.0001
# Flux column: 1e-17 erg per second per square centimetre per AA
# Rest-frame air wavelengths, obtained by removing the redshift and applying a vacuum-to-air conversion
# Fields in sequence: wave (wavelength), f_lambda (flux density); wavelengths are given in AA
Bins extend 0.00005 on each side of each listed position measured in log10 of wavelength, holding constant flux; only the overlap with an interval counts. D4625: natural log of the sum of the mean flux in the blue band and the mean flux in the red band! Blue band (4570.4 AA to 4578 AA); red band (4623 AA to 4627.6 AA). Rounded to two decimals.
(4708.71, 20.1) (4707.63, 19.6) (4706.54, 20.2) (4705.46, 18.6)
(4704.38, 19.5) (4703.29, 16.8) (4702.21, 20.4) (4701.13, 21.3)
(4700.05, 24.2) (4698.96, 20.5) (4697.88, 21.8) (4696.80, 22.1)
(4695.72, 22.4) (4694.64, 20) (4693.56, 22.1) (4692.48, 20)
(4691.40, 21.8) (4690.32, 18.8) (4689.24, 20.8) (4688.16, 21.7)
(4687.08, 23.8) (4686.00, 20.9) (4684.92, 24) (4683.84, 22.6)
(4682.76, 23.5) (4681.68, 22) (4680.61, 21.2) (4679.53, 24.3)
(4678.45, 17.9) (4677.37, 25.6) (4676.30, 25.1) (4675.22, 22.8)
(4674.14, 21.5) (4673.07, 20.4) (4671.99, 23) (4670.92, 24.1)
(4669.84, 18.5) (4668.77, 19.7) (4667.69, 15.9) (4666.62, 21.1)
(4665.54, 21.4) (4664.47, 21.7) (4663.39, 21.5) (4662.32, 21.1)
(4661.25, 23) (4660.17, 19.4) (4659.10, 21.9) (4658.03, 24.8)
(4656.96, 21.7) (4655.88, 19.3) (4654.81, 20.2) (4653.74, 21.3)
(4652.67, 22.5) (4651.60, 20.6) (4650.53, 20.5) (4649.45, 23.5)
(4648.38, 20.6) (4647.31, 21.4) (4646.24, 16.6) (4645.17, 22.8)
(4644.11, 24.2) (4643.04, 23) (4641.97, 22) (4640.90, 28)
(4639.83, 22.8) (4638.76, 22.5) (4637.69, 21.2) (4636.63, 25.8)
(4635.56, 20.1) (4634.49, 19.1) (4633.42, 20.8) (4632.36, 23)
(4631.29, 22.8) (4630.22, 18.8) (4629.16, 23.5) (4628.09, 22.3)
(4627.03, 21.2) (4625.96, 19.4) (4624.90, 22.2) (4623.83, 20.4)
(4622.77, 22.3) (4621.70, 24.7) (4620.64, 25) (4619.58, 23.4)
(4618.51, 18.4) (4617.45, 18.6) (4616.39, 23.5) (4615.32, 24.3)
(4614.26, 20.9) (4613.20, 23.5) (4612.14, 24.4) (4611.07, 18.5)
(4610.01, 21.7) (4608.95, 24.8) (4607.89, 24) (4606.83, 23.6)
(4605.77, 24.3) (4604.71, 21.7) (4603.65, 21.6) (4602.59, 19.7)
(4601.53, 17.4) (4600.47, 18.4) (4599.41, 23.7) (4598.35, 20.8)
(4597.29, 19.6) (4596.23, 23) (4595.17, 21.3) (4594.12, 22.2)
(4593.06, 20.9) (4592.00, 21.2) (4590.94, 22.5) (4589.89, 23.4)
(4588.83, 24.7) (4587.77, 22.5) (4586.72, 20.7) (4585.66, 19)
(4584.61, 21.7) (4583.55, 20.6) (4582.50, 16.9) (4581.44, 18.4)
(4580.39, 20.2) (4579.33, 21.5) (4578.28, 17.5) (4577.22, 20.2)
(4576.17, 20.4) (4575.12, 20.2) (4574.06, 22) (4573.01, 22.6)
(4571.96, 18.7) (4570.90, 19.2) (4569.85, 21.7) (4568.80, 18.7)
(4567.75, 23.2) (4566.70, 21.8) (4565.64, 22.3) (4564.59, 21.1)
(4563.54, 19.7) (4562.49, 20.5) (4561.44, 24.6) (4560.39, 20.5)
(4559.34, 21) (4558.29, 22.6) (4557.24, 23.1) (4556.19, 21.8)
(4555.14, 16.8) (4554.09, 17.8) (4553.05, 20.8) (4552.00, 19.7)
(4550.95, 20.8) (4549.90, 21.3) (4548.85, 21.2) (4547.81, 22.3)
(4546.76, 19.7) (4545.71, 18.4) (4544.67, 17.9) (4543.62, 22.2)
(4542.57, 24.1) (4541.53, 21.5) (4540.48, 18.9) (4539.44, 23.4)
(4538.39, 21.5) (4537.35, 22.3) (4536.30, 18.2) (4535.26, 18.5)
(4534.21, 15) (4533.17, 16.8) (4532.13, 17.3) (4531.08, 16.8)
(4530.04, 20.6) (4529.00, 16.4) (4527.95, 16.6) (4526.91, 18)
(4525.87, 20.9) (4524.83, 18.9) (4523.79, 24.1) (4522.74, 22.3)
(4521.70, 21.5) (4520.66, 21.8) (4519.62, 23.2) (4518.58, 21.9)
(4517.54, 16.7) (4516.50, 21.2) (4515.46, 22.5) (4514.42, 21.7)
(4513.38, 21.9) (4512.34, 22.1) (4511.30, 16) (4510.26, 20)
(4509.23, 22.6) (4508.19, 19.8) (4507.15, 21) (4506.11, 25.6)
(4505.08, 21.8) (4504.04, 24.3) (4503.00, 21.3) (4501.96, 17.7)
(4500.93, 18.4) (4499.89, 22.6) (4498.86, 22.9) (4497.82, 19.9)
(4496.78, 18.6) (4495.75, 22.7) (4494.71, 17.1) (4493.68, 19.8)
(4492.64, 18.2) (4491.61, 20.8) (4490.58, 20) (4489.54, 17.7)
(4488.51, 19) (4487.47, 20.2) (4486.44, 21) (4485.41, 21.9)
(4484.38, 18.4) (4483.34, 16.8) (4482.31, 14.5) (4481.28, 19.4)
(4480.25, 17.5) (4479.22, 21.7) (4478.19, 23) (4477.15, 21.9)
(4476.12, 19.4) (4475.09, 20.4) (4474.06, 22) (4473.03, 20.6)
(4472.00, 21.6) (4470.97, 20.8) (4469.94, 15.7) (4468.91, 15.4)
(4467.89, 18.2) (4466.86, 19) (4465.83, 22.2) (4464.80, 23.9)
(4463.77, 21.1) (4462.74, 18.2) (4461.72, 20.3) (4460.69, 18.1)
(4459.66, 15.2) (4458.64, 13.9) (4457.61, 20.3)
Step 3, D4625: 3.72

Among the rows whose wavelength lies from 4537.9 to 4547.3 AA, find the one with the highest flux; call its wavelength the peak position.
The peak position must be 4542.57 AA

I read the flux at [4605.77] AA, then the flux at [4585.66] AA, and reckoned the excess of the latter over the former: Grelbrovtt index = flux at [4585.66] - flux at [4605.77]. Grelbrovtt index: -5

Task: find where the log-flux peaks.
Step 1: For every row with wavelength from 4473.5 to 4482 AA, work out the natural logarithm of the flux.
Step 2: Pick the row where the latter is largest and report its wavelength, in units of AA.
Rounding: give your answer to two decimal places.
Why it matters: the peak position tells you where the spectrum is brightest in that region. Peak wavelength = 4478.19 AA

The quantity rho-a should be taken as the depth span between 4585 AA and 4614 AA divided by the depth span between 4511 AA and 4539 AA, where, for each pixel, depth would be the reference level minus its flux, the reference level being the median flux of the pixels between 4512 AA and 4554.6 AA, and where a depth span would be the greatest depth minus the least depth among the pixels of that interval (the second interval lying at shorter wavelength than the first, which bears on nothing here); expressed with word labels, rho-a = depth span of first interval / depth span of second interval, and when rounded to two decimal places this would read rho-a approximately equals 0.81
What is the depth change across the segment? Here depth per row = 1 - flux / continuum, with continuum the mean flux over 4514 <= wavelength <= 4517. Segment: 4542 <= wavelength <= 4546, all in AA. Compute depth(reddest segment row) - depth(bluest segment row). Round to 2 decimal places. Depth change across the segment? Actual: 0.26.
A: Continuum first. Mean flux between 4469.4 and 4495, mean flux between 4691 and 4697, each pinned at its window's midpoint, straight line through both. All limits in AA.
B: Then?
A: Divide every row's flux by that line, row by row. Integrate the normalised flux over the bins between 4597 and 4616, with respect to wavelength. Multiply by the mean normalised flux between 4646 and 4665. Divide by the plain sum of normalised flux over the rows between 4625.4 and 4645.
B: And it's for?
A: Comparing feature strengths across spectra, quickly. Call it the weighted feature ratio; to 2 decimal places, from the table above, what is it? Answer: 1.06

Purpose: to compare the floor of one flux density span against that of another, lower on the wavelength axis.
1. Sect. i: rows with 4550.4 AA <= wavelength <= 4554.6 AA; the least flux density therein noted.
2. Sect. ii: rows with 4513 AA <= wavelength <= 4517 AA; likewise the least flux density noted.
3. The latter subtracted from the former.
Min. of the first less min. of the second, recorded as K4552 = -3.4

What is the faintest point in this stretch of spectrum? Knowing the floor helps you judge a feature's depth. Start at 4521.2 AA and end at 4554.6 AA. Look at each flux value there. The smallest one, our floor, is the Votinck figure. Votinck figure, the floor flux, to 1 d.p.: 15.0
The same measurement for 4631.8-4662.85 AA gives 16.6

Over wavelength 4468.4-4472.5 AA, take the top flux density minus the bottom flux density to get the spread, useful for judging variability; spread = 6.2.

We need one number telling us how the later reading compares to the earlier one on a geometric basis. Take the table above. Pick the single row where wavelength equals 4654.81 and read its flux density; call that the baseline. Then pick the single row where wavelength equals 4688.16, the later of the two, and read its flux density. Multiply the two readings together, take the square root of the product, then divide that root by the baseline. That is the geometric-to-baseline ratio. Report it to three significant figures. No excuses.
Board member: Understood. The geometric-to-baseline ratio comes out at 1.04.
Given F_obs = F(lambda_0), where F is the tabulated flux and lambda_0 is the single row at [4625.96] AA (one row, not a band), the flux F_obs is 19.4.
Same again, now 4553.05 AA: 20.8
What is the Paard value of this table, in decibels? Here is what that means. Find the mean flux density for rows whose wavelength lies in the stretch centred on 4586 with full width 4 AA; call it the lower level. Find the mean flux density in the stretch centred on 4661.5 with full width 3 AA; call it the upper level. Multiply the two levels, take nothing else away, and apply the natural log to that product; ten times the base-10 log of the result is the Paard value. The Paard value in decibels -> 7.85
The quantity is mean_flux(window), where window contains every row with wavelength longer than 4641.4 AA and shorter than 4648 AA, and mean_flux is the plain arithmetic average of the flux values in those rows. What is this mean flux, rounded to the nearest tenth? 21.7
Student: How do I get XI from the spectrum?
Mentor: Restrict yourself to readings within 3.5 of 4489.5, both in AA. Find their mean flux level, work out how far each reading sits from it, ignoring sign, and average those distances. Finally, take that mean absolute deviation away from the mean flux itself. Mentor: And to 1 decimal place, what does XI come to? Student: 18.5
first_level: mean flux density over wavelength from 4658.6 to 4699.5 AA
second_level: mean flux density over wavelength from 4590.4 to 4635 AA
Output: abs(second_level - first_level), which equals 0.17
